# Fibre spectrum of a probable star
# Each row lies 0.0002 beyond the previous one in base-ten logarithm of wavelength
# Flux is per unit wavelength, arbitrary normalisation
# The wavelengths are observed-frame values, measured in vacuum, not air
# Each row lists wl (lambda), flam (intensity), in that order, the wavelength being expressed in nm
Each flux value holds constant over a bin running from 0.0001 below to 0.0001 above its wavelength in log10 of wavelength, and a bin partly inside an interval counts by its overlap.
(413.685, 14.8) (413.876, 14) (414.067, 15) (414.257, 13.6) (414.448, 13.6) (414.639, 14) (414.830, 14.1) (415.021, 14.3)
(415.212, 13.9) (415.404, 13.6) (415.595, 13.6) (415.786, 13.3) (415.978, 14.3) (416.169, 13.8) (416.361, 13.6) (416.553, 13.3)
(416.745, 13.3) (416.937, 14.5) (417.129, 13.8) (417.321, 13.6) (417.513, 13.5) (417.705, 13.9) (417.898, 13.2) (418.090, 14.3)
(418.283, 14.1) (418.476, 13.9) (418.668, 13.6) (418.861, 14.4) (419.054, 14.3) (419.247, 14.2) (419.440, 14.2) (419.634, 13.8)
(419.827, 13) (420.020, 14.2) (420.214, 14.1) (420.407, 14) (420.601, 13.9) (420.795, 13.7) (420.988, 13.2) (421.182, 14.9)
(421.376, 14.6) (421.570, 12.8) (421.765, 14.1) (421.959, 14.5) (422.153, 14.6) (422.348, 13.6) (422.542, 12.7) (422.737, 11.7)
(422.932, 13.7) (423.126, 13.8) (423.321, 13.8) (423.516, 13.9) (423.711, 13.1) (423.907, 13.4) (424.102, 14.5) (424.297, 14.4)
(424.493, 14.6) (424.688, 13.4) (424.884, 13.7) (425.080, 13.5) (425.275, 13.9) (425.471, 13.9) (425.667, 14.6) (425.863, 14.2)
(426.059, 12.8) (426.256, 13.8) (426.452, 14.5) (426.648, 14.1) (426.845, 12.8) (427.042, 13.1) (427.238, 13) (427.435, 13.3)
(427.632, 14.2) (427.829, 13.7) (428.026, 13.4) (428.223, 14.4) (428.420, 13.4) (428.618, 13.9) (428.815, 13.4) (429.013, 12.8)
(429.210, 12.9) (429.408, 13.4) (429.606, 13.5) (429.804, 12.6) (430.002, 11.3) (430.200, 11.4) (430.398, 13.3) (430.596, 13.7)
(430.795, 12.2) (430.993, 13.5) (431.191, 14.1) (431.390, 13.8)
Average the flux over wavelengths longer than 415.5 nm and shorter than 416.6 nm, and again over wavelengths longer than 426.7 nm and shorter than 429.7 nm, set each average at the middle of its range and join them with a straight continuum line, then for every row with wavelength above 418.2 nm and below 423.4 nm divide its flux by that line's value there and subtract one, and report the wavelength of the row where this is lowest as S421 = 422.737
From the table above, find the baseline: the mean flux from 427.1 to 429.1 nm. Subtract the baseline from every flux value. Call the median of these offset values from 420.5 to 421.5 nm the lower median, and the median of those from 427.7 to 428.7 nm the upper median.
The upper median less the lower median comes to -0.20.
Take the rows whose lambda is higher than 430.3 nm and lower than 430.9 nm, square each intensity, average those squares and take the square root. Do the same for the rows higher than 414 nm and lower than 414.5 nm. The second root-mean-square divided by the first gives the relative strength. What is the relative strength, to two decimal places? 1.08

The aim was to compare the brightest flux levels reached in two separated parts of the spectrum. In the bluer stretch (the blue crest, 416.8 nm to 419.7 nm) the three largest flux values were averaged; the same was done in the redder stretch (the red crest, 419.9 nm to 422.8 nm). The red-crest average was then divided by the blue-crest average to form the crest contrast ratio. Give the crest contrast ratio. 1.021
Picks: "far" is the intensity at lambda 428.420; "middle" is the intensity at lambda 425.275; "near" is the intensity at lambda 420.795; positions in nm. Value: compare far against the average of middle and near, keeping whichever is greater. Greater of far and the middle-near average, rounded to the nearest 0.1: 13.8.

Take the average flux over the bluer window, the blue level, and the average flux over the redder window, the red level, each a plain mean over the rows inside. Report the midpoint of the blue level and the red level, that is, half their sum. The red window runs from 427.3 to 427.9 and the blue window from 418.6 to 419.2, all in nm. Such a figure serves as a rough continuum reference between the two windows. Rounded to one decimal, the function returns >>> 13.9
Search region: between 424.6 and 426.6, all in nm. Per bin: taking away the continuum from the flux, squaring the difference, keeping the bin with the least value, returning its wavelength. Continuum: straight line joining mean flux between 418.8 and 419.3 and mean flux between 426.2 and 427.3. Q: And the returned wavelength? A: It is 424.884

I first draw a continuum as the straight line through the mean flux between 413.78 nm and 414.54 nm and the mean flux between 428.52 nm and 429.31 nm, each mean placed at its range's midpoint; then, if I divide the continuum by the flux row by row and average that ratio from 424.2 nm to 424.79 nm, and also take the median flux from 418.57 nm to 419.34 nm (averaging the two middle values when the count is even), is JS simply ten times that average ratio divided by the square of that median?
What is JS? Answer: 0.0471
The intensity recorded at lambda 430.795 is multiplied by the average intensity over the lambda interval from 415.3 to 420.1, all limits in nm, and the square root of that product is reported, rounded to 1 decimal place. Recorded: 13.0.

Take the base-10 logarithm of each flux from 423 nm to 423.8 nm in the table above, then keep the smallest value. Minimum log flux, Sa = 1.12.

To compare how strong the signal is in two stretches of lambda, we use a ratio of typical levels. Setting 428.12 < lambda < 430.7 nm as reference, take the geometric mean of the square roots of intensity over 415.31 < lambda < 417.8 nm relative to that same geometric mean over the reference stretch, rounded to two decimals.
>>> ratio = 1.02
